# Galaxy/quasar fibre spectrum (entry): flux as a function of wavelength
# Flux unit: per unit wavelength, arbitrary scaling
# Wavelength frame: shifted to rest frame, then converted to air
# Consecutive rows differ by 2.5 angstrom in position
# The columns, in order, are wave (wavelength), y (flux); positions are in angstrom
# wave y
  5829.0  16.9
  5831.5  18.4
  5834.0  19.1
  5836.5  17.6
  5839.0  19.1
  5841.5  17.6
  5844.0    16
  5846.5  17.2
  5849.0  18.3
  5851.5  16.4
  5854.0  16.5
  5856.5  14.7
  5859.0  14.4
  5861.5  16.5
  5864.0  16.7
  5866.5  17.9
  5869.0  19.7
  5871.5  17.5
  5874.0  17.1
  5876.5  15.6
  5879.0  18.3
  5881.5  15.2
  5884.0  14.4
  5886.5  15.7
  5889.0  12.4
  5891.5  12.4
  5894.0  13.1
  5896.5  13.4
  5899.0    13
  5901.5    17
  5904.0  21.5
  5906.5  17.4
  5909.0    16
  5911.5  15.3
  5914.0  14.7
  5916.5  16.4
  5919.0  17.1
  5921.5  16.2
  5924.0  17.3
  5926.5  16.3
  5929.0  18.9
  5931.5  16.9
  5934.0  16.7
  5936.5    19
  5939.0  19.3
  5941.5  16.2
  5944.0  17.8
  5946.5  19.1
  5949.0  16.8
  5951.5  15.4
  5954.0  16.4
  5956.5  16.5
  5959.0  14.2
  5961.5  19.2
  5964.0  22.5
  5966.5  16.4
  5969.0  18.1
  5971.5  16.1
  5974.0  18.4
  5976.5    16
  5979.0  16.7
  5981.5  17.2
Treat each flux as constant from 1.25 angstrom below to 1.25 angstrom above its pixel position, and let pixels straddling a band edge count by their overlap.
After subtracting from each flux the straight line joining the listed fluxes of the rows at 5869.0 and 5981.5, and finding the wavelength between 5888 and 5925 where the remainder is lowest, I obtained 5889.0 angstrom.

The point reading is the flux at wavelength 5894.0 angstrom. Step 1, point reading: 13.1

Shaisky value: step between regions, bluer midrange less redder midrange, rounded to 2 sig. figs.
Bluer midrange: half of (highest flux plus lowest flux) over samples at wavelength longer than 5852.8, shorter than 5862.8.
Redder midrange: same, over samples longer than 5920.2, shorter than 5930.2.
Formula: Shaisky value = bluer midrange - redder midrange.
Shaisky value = -2.1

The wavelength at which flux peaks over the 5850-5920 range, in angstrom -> 5904.0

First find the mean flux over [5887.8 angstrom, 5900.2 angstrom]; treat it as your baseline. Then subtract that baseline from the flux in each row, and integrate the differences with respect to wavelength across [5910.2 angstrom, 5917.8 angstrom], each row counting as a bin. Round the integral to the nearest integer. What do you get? 20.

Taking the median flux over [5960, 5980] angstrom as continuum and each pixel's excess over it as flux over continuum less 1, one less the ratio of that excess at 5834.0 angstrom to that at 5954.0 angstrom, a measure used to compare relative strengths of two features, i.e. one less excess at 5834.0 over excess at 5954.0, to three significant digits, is 2.70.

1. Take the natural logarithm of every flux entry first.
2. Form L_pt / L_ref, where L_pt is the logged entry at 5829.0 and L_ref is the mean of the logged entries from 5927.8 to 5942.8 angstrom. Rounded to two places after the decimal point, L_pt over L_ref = 0.98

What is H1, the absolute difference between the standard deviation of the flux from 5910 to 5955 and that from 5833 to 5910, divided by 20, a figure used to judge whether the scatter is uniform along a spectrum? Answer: 0.04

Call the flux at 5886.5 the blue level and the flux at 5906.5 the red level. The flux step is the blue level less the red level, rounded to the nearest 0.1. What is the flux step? -1.7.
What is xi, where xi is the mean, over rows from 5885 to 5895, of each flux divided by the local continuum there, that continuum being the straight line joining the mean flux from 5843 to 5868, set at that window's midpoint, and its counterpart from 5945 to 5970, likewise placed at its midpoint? 0.80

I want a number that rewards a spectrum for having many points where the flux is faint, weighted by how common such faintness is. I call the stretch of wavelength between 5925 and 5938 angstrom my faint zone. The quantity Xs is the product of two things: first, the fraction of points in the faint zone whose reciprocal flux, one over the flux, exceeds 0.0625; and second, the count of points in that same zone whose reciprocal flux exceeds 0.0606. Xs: 0.0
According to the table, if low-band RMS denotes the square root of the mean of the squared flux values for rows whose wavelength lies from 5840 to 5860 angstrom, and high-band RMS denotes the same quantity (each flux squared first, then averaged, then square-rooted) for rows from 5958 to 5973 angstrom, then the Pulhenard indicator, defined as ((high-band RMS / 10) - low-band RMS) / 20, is -0.73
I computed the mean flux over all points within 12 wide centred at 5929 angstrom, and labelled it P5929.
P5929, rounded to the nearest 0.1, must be 17.2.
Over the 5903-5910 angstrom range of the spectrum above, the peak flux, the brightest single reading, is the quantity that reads 21.5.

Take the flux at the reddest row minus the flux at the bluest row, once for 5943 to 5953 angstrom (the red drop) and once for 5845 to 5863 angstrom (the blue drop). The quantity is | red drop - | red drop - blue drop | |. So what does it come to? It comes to 4.1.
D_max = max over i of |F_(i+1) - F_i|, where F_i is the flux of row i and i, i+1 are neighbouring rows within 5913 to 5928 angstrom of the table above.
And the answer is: 1.7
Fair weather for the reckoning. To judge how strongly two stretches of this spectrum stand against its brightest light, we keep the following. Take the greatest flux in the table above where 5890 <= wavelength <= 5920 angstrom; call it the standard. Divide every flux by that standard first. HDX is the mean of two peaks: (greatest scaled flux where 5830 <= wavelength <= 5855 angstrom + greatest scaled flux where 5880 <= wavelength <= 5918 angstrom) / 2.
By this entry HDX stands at 0.94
